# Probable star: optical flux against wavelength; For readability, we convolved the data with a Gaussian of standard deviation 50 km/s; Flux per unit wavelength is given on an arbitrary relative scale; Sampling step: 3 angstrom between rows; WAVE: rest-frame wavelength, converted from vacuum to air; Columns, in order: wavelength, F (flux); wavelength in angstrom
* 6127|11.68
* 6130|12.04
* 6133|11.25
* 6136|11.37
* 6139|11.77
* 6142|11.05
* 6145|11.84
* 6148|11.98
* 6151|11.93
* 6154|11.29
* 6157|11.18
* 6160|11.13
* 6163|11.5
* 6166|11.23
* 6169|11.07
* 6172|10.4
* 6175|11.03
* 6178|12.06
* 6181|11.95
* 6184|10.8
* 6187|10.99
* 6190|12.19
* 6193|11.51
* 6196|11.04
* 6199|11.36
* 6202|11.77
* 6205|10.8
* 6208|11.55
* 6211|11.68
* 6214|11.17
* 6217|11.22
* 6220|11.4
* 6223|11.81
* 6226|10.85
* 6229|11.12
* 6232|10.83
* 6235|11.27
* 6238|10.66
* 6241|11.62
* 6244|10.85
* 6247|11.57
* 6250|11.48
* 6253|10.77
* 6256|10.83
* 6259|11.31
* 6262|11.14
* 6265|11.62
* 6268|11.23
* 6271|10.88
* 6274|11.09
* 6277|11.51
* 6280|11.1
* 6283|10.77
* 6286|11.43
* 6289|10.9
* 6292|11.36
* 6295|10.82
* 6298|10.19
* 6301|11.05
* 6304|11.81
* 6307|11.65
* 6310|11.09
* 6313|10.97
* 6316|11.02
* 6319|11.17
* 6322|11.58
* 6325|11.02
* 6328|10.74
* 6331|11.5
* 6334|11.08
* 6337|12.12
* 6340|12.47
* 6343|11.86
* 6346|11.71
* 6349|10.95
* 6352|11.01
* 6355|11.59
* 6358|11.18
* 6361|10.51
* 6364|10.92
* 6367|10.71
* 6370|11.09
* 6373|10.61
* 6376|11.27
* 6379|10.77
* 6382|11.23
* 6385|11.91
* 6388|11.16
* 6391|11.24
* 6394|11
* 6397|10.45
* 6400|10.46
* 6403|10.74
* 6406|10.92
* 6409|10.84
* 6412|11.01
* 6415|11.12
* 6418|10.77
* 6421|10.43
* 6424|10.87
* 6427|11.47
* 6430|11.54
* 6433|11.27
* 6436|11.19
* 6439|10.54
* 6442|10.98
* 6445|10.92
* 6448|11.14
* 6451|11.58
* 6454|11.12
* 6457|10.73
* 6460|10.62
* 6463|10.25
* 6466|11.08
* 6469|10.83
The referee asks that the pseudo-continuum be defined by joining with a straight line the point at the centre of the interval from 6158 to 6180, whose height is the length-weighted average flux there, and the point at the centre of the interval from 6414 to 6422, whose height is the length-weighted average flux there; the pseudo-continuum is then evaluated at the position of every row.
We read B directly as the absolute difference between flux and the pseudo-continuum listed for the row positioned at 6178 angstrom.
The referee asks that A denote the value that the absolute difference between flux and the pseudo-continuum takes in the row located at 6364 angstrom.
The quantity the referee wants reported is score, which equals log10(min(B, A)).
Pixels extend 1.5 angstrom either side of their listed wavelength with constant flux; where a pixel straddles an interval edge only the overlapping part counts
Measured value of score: -1.30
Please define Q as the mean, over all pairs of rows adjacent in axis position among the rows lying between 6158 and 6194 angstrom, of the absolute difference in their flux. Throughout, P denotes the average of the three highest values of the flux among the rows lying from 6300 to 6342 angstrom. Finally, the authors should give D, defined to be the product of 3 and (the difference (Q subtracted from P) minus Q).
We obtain 32.9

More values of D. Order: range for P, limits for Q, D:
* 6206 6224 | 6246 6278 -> 33.0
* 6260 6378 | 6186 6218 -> 33.2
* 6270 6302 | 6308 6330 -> 32.7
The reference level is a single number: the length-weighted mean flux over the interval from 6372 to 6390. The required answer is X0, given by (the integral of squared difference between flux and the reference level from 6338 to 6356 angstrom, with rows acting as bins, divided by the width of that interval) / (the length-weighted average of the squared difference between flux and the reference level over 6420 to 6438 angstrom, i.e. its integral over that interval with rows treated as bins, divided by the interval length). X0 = 3.3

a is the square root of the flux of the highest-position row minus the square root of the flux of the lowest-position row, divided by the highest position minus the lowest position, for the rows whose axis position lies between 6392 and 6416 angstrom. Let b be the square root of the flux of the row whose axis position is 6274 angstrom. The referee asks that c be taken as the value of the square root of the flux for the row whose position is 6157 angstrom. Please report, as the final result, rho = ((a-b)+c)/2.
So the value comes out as 0.01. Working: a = 0.001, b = 3.33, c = 3.34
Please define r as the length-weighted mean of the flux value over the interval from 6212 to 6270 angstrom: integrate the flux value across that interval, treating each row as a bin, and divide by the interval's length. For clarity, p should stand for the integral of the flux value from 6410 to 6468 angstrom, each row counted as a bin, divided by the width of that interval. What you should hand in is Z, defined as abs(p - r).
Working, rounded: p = 11.0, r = 11.2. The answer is 0.22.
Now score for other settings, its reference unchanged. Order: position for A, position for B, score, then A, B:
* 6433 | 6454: -0.39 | 0.52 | 0.41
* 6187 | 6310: -0.91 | 0.20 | 0.12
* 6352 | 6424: -0.97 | 0.12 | 0.11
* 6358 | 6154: -1.36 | 0.30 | 0.04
